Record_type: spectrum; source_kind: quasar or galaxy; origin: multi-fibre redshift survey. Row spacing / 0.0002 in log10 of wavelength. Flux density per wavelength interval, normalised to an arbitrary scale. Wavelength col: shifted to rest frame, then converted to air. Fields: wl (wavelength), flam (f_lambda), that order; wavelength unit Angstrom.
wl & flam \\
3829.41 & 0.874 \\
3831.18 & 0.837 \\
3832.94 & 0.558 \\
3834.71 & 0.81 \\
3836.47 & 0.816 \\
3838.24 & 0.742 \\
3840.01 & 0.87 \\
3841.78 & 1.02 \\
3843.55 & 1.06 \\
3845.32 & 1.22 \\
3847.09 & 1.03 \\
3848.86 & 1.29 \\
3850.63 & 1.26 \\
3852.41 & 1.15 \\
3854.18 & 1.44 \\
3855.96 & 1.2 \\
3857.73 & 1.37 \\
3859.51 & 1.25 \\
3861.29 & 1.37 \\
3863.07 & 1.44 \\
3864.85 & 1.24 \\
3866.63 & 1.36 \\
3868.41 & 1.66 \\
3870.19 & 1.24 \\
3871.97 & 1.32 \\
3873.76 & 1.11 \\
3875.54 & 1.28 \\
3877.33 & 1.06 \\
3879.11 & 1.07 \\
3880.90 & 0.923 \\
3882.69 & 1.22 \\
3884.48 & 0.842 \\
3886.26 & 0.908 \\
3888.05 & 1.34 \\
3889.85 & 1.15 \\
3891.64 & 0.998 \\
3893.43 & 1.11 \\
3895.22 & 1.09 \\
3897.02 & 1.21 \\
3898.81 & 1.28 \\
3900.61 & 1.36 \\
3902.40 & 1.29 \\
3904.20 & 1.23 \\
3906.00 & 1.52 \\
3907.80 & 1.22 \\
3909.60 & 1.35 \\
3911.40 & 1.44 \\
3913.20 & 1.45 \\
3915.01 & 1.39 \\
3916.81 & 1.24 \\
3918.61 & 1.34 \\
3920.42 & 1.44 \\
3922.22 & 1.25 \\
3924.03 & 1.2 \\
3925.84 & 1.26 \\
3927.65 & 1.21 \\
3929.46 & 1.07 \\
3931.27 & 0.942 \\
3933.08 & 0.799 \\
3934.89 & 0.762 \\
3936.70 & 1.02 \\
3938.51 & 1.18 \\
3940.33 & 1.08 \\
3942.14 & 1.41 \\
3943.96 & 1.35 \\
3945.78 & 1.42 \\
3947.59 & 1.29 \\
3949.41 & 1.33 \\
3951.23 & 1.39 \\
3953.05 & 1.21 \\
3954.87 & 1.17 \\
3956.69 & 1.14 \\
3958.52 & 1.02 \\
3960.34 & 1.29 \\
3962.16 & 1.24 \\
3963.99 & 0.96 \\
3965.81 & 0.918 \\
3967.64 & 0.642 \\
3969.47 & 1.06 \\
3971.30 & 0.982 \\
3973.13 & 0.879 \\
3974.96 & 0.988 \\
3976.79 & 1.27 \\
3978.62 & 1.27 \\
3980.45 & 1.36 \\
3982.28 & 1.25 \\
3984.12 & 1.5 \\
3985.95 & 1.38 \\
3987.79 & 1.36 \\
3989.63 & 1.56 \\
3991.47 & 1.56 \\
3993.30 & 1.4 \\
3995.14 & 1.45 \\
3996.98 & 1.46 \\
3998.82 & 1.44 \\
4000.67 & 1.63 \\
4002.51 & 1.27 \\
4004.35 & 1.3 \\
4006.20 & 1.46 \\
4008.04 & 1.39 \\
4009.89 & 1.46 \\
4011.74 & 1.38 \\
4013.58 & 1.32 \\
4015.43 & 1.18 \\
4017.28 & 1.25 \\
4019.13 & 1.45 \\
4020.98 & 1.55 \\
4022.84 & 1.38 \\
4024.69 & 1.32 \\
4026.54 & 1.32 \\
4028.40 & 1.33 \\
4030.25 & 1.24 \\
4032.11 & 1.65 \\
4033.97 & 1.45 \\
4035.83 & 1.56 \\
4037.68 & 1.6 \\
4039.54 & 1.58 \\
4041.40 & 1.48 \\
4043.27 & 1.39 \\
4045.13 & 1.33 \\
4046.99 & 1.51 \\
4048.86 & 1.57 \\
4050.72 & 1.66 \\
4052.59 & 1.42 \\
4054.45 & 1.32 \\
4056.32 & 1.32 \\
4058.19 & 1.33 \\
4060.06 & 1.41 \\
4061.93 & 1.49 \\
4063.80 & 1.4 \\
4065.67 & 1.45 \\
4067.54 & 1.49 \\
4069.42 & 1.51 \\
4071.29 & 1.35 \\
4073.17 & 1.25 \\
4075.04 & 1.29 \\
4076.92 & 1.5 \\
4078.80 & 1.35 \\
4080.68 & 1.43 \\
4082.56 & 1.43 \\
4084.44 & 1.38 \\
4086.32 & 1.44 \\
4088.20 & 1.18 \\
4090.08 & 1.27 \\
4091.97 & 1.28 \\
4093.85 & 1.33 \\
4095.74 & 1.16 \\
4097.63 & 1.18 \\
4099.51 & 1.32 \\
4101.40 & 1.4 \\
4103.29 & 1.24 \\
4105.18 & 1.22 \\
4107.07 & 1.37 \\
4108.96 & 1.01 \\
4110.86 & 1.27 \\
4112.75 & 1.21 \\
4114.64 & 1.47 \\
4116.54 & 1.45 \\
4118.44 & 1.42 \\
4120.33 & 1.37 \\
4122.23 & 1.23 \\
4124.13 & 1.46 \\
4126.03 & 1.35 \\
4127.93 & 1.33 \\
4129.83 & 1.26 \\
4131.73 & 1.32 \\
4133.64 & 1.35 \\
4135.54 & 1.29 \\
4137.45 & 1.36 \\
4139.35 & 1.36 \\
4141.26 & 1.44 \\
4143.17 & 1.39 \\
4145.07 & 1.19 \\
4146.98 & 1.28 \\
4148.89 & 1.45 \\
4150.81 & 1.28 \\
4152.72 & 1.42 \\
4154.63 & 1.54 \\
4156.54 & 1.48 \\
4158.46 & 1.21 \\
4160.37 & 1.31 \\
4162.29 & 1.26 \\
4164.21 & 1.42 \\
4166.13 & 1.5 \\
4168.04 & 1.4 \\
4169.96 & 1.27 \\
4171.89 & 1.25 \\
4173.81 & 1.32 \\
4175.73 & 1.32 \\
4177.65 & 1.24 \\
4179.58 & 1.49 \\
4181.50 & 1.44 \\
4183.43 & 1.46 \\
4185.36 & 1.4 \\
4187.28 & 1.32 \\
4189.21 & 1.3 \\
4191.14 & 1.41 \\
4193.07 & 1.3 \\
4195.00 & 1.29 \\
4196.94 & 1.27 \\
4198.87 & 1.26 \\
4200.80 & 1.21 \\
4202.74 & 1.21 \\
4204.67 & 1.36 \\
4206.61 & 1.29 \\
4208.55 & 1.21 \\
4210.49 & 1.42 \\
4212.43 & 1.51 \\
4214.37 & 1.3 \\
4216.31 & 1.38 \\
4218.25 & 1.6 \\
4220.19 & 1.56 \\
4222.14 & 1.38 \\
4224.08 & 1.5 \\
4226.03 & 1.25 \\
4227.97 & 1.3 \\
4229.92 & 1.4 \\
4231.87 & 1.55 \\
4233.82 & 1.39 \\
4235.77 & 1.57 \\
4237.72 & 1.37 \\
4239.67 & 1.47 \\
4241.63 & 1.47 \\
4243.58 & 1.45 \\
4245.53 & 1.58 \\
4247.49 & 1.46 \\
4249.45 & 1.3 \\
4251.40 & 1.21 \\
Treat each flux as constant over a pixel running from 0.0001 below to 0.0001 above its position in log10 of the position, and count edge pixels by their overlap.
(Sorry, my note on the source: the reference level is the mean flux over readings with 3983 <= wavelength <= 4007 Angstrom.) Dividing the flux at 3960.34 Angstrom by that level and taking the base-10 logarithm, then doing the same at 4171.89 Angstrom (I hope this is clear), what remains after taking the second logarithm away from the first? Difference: 0.014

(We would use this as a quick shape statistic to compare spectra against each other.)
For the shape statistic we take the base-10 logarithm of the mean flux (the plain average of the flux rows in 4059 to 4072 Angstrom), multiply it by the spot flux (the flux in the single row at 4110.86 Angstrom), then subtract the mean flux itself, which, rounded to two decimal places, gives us -1.24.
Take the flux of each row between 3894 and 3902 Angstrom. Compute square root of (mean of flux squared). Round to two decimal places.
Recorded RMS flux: 1.24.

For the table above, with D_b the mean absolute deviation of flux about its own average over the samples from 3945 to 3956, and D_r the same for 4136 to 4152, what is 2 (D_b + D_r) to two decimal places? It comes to 0.30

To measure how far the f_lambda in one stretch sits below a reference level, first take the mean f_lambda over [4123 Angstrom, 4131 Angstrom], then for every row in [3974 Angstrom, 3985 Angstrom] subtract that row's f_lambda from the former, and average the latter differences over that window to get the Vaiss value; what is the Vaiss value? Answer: 0.08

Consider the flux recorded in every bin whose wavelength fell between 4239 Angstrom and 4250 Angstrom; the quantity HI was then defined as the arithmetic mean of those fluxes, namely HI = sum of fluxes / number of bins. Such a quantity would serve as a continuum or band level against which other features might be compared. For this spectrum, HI 1.46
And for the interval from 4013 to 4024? 1.35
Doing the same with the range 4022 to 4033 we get 1.37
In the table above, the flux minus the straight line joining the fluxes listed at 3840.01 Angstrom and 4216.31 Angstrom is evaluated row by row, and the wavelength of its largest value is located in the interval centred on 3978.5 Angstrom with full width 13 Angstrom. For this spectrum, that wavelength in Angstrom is 3984.12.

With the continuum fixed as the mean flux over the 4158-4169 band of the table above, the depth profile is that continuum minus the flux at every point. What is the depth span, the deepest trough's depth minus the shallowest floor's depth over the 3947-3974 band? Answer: 0.7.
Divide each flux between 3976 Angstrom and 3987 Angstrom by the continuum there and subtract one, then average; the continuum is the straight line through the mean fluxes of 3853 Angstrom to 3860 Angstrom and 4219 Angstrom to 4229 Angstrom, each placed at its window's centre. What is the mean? 0.00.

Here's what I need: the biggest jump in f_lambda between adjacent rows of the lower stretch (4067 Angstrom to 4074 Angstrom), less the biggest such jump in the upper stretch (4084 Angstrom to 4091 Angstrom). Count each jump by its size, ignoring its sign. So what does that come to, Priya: -0.10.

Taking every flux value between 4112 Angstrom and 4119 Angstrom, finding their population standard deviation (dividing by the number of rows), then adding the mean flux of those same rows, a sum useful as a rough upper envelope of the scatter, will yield 1.49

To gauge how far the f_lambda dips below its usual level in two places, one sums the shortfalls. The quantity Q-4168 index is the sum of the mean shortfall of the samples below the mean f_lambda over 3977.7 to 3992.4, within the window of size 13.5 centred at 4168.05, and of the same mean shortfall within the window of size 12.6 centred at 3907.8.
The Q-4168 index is 0.11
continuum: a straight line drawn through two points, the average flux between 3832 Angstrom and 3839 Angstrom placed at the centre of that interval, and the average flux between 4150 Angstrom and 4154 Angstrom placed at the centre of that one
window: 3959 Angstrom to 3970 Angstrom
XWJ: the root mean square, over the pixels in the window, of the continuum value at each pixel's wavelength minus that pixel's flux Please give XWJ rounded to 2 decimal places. 0.22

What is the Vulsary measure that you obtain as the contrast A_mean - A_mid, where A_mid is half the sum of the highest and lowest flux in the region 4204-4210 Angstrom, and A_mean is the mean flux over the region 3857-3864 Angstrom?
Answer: 0.07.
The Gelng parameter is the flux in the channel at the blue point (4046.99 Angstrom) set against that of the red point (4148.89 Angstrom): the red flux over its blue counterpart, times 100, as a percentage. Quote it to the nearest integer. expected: 96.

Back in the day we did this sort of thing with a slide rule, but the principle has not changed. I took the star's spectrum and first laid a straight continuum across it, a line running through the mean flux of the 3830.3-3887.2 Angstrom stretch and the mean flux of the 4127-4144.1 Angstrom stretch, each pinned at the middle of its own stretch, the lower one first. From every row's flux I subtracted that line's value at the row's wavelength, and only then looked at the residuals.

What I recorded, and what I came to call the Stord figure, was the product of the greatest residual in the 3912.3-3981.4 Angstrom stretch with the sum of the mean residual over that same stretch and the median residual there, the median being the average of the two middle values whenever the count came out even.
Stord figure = 0.00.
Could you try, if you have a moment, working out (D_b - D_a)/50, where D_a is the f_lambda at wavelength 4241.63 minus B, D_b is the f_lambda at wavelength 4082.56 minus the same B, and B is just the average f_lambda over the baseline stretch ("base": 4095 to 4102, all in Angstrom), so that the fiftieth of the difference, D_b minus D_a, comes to -0.001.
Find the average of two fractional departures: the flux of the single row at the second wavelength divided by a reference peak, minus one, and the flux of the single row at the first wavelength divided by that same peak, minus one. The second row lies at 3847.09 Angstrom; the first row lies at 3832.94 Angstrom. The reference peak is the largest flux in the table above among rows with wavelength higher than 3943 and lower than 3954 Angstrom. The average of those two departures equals -0.44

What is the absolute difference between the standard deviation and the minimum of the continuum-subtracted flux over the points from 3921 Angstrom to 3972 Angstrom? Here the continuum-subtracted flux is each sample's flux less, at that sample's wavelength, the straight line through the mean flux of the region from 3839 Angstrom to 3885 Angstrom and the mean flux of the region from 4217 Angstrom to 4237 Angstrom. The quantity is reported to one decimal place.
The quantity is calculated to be 0.8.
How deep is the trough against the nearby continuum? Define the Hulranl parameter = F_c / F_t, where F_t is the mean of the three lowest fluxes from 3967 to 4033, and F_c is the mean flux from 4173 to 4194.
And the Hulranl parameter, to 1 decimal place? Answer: 1.6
